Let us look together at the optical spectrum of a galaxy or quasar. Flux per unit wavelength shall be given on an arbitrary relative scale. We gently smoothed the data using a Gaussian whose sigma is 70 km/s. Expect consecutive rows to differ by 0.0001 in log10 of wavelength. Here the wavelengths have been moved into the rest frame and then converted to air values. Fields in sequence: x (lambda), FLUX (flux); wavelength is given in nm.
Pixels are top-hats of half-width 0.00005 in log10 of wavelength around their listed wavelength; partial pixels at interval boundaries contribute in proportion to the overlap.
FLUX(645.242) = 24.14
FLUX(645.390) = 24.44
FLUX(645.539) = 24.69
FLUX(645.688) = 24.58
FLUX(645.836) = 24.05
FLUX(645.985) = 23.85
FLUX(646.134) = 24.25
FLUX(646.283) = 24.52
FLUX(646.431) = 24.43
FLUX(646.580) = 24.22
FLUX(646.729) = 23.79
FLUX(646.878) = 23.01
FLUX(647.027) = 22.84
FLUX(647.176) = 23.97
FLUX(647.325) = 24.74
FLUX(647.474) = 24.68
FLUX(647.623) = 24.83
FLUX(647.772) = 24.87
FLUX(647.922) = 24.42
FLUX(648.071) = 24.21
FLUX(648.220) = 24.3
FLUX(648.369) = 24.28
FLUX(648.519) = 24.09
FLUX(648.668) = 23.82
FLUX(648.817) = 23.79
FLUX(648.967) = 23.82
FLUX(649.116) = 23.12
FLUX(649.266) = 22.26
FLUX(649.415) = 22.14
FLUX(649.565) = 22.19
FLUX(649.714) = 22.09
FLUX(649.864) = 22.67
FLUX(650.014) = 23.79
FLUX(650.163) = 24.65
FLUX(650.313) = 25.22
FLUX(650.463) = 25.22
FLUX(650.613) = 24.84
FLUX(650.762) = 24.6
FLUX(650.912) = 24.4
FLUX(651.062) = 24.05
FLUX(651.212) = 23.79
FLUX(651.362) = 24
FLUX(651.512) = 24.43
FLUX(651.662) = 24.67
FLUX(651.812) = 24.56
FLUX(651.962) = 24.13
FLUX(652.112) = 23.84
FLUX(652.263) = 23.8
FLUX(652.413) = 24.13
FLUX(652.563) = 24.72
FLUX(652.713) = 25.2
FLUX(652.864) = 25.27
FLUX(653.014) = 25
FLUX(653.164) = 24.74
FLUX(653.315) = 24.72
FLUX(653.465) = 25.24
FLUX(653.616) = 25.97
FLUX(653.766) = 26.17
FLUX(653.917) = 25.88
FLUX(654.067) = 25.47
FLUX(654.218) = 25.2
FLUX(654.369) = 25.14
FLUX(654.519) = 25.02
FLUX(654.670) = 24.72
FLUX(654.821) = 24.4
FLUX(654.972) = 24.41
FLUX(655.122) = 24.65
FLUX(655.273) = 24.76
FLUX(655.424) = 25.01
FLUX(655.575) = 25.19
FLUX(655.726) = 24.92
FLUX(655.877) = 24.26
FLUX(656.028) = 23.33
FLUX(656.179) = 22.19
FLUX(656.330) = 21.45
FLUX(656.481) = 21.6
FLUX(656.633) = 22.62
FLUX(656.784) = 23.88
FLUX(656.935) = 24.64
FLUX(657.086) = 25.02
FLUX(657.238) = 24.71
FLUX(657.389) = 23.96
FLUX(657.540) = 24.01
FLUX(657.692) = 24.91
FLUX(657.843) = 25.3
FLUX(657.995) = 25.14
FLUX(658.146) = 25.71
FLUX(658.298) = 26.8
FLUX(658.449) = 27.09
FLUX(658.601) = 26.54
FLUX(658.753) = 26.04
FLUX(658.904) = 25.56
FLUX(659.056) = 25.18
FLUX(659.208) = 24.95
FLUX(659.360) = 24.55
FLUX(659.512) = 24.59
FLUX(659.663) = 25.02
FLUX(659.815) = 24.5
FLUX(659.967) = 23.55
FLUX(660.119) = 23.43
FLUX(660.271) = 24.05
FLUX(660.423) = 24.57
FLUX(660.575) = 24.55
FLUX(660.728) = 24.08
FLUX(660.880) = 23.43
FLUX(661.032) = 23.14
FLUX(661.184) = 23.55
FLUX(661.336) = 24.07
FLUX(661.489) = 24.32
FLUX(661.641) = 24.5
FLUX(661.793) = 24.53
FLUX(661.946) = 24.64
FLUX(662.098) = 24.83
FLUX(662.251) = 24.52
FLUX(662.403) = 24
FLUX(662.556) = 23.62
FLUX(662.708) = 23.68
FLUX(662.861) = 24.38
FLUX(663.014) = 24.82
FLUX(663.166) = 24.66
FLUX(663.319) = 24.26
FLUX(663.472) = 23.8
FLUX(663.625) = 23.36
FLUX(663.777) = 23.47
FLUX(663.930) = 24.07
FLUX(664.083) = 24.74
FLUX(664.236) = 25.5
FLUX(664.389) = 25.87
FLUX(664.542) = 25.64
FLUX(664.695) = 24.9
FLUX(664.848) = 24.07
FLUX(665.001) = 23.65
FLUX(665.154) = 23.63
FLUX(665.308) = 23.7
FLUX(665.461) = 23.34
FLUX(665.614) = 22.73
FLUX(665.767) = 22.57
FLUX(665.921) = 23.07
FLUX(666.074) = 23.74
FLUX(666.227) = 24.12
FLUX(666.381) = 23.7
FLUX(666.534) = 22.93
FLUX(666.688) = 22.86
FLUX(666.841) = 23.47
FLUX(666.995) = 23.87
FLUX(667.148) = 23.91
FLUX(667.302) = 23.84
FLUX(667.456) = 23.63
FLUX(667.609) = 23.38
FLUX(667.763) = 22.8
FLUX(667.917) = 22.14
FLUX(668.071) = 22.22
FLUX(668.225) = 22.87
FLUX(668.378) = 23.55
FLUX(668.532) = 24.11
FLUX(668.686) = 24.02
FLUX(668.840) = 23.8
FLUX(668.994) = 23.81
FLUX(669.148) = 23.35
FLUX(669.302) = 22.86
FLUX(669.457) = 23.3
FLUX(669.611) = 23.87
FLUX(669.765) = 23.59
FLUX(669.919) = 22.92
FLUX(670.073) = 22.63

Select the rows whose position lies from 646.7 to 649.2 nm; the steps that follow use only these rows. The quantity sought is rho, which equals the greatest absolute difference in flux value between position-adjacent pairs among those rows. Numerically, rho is 1.13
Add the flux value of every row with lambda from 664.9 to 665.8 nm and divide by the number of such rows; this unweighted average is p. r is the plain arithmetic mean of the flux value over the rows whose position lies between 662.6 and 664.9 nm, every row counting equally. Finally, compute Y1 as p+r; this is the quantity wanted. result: 47.8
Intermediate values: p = 23.3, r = 24.5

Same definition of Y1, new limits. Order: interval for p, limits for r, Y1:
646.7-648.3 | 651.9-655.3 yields 49.0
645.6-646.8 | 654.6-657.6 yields 48.2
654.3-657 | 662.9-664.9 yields 48.6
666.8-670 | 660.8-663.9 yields 47.5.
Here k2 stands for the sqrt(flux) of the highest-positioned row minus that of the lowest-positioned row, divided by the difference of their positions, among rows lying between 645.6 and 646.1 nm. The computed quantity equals -0.25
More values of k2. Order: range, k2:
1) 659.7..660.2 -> -0.36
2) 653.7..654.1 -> -0.23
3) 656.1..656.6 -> -0.21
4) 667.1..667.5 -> -0.09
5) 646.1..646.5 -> 0.06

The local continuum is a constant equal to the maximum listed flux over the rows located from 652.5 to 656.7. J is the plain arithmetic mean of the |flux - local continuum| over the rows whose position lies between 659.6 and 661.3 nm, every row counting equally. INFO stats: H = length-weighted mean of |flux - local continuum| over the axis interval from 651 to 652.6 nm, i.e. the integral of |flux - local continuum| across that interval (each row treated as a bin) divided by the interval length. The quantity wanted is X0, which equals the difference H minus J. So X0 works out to -0.2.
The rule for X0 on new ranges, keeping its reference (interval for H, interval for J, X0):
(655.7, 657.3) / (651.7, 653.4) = 1.1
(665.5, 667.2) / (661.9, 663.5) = 0.9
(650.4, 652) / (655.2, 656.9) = -0.9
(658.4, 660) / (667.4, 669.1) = -1.7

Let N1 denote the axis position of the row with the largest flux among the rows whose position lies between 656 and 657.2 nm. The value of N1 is 657.086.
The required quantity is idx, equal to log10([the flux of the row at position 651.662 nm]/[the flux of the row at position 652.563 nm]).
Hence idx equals -0.001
